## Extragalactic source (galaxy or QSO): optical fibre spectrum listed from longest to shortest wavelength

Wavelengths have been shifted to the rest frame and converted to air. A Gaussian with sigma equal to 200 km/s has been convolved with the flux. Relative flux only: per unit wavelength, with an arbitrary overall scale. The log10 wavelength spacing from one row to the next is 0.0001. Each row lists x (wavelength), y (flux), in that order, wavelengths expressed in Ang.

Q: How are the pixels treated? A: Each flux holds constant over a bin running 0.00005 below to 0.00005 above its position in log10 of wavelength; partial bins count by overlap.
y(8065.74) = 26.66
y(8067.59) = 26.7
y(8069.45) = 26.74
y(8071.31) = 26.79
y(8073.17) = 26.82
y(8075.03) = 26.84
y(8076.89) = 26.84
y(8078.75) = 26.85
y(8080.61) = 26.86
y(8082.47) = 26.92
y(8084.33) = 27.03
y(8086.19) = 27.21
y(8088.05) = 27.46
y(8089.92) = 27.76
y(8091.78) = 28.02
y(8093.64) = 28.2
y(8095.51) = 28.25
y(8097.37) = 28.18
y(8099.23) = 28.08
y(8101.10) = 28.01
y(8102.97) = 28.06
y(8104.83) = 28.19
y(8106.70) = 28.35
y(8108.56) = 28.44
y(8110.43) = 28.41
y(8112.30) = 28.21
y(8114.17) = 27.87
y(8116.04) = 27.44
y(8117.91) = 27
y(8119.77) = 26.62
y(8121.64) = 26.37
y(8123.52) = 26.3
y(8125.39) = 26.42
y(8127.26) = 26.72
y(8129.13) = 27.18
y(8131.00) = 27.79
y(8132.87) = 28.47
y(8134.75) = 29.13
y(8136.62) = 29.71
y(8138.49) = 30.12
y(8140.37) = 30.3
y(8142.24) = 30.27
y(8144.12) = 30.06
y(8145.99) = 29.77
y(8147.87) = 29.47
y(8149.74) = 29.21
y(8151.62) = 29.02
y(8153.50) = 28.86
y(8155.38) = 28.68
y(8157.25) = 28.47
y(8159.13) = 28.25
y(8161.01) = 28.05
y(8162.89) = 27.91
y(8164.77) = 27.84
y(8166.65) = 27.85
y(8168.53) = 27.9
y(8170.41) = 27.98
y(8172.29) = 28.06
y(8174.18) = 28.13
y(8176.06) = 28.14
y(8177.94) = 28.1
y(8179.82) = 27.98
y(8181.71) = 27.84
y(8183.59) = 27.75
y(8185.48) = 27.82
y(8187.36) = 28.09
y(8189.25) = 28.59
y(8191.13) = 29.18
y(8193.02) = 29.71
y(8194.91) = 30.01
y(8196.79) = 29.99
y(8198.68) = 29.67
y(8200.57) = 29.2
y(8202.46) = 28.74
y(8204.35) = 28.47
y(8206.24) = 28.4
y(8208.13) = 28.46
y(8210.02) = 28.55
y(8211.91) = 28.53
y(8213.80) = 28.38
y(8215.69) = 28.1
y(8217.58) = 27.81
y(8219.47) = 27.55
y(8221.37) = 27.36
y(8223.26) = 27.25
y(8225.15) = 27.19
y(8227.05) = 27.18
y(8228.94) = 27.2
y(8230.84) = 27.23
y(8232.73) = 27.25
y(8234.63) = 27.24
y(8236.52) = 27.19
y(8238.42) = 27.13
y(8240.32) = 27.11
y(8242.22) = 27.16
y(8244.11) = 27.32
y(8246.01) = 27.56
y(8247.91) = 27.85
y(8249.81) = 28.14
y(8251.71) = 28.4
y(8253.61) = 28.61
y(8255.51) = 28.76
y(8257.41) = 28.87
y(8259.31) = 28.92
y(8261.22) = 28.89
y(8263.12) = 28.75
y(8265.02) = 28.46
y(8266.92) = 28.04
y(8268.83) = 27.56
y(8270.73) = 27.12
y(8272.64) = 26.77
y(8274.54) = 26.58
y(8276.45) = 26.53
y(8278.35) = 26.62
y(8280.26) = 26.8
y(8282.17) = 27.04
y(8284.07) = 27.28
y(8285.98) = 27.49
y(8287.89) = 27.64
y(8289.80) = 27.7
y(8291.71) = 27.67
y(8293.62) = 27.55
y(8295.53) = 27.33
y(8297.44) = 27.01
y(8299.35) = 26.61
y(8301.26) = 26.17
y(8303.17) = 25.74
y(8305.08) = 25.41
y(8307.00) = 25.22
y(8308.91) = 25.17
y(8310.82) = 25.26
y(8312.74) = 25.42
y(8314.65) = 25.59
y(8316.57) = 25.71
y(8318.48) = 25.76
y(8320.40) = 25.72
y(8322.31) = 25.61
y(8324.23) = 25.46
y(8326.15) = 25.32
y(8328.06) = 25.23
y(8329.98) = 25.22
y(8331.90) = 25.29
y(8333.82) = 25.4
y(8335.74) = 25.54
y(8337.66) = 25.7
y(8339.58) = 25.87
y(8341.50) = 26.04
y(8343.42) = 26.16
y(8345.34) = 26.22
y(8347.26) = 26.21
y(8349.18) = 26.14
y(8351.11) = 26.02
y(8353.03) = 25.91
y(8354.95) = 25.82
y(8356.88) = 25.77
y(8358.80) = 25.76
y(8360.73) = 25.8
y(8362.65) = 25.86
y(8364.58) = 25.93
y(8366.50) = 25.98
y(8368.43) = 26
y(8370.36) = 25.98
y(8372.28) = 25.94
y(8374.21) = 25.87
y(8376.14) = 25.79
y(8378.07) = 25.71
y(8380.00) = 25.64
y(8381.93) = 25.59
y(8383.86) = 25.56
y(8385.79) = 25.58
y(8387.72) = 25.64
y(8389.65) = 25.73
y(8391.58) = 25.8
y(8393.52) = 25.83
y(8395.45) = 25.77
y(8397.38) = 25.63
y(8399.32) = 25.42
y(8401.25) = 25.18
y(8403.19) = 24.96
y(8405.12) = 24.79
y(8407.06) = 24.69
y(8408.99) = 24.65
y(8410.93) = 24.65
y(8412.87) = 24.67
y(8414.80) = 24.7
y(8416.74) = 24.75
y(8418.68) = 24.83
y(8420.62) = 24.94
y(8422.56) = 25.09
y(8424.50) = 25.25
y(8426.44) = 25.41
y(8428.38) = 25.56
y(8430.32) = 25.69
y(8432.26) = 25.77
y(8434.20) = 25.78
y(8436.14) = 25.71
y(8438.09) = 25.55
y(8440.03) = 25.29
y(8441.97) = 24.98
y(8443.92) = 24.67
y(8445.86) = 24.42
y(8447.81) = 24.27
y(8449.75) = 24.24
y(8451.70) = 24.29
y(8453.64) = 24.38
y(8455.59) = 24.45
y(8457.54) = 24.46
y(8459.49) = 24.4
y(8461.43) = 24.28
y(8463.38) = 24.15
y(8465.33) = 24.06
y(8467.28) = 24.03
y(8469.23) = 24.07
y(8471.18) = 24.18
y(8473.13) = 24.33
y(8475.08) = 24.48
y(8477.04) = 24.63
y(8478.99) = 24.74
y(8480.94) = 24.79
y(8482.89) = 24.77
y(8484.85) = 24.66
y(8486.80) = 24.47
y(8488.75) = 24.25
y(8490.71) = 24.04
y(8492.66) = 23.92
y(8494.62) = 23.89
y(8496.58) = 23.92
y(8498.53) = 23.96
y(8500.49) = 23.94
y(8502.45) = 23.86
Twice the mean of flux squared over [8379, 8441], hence 1282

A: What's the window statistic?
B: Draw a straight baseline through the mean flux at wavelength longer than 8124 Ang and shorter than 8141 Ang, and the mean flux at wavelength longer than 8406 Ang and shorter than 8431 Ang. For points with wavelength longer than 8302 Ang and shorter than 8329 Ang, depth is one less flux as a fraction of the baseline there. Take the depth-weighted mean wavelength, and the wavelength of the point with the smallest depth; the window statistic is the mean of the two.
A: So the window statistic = 8316.5 Ang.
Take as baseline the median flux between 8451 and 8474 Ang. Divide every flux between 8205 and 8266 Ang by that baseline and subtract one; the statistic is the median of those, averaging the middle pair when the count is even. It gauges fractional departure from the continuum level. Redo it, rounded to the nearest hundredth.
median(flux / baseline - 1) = 0.15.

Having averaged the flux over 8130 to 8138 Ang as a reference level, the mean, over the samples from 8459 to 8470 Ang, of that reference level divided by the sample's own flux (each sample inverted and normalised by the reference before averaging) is 1.19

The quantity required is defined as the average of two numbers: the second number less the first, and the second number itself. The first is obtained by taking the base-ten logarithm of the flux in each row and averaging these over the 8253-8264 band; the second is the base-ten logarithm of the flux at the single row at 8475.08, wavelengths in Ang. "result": 0.659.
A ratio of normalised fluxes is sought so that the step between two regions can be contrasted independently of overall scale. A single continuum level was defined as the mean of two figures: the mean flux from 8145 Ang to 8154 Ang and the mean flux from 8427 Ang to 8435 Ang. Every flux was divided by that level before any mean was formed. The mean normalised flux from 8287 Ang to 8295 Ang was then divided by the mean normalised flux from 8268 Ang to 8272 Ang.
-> 1.01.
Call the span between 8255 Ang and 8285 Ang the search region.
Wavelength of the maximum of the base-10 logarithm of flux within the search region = 8259.31 Ang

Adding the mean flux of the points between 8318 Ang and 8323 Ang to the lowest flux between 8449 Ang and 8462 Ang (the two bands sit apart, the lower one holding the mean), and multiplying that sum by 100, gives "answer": 4994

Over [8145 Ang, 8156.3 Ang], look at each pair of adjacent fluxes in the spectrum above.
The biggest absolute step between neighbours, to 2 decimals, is 0.30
